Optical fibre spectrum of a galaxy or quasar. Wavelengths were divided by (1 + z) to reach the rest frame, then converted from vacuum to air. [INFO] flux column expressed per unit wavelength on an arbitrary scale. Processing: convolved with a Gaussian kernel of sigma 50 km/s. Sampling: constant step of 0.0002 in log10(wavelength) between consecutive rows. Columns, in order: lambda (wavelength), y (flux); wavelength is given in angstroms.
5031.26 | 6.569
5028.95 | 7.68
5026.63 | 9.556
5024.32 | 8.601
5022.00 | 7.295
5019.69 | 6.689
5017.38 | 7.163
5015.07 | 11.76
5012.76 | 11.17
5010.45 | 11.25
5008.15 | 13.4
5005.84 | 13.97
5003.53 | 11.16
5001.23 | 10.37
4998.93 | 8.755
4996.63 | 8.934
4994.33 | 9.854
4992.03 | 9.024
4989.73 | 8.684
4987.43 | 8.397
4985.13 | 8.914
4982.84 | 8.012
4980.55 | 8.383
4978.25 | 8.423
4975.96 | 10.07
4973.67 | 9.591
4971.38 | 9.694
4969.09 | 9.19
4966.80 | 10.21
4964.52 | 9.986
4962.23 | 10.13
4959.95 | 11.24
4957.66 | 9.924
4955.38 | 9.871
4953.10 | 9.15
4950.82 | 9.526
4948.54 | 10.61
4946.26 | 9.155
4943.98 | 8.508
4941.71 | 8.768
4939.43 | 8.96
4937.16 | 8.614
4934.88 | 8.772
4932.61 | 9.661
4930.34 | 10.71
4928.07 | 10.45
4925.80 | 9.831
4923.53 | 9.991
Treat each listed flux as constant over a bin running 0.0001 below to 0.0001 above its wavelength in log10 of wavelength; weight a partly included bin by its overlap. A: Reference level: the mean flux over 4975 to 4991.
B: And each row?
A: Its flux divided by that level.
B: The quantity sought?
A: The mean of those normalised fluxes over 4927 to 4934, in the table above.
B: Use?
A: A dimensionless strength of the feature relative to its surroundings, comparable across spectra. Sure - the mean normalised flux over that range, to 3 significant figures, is 1.18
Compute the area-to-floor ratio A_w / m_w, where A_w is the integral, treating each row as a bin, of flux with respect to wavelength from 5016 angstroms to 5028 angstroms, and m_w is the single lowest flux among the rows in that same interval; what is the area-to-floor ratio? 14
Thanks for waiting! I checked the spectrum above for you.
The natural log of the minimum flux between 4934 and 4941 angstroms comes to 2.15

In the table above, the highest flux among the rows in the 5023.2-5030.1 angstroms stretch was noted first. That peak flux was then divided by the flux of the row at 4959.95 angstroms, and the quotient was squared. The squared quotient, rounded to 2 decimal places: 0.72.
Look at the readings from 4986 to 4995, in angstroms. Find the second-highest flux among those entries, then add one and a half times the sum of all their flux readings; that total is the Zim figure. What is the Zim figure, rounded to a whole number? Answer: 63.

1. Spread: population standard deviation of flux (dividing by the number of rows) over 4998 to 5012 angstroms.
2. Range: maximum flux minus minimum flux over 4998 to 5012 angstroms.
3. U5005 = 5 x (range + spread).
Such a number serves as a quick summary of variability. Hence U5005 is 35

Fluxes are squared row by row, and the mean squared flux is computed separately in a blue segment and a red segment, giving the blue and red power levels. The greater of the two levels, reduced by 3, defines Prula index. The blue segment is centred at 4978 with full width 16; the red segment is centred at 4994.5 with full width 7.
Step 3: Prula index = 83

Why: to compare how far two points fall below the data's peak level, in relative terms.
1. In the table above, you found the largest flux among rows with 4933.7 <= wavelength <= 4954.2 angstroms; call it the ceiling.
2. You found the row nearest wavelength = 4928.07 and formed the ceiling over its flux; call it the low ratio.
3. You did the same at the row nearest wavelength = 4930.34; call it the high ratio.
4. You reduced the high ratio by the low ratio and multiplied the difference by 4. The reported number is -0.10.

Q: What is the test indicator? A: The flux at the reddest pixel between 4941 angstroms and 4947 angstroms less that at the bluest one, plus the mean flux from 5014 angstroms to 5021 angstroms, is 8.9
